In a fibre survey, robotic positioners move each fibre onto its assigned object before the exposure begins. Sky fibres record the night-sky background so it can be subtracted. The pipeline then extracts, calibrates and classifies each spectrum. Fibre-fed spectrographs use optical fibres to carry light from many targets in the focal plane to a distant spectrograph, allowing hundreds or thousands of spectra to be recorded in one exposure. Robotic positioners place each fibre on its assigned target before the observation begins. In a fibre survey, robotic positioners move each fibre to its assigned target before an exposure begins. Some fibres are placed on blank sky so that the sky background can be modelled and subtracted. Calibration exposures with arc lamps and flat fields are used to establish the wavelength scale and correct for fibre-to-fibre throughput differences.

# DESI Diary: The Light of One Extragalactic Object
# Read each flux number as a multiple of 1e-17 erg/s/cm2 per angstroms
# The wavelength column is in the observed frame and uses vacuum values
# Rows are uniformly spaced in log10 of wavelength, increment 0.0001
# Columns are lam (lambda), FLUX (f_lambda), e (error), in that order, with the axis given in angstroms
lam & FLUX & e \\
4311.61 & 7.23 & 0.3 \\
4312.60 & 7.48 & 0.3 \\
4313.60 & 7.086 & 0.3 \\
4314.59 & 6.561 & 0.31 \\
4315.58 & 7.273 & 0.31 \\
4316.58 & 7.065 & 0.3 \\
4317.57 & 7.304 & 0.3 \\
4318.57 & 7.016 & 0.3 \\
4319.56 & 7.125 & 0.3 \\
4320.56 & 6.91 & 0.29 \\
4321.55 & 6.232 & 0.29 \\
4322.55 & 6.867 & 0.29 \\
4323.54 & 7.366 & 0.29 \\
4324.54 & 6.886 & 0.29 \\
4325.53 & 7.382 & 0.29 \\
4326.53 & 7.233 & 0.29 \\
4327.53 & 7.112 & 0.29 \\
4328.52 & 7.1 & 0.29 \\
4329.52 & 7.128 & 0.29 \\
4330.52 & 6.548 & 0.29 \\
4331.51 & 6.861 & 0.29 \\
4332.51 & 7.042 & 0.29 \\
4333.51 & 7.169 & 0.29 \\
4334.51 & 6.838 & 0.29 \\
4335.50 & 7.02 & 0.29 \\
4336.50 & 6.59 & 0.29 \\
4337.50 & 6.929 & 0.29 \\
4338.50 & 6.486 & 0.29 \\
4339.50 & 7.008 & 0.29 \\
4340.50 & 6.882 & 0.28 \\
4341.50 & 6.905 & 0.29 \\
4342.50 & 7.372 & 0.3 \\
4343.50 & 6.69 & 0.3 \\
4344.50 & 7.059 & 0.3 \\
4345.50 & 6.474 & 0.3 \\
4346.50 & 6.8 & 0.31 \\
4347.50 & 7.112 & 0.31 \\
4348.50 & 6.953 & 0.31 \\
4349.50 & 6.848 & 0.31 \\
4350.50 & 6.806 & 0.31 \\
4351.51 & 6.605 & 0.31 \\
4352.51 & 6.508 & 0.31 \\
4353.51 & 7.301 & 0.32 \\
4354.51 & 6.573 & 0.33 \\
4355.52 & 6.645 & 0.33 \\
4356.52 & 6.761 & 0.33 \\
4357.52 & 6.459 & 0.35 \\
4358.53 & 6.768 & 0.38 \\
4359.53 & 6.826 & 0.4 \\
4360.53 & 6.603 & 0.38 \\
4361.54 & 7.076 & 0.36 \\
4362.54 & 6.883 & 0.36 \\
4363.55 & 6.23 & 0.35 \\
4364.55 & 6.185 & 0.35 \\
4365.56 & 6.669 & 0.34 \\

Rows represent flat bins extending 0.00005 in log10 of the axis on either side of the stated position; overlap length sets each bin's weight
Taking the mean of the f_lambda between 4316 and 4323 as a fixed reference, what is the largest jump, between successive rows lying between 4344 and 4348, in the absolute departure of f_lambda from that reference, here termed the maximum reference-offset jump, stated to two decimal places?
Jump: 0.33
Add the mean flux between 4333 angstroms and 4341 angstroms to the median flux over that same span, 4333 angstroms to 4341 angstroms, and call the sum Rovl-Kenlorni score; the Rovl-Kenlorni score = 13.8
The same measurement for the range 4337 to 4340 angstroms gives 13.7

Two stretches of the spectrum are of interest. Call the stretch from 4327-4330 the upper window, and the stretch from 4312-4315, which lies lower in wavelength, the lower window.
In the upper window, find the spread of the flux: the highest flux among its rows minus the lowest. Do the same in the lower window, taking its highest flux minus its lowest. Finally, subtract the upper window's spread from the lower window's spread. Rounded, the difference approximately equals 0.89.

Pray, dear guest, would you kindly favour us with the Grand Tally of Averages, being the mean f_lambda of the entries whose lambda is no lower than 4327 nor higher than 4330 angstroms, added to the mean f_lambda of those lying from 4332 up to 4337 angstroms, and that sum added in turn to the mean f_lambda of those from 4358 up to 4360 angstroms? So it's 20.8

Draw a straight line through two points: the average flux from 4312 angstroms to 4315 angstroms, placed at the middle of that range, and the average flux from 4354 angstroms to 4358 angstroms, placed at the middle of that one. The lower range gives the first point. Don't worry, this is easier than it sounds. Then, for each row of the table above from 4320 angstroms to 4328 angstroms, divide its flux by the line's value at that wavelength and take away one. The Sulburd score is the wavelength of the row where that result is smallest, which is 4321.55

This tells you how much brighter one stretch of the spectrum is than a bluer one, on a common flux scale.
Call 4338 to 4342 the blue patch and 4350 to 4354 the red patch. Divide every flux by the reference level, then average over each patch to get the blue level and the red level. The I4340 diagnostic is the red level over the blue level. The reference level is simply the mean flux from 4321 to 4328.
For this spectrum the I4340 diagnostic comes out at 0.998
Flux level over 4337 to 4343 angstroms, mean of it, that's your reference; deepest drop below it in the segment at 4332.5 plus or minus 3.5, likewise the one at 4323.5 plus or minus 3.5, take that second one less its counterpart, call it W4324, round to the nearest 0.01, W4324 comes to 0.32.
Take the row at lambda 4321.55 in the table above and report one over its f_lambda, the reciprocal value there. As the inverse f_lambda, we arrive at 0.160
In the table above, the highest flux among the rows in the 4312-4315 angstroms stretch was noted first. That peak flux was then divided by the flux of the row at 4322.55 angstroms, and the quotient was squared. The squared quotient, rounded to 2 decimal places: 1.19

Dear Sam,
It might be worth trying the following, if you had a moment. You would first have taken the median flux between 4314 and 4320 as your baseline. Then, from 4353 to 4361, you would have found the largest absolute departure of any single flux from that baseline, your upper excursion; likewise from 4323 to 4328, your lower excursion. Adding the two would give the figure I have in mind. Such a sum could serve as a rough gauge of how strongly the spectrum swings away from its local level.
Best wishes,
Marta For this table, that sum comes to 0.92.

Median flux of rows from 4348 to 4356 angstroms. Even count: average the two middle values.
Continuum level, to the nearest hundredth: 6.73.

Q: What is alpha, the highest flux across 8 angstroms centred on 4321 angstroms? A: 7.366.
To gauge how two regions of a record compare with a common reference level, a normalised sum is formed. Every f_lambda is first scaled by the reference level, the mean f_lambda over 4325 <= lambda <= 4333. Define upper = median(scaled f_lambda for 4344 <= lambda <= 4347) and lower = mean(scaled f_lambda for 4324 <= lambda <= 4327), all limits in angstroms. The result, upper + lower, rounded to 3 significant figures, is 1.98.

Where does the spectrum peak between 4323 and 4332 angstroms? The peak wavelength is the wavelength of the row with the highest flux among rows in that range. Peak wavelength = 4325.53 angstroms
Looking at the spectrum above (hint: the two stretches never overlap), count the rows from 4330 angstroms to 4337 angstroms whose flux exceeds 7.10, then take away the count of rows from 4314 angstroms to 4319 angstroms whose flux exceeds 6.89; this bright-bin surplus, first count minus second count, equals -3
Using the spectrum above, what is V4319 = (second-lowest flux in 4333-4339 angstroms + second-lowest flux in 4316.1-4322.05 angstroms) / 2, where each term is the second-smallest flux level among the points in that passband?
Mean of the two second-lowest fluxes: 6.75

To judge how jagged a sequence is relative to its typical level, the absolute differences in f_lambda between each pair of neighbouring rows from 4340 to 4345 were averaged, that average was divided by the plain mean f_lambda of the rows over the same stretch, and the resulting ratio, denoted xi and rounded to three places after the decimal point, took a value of 0.055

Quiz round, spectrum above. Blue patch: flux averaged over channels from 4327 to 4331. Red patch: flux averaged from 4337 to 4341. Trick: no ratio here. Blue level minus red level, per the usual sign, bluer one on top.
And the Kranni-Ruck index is 0.15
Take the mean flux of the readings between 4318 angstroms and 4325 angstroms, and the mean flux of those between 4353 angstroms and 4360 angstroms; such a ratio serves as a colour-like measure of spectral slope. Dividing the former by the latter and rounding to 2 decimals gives 1.02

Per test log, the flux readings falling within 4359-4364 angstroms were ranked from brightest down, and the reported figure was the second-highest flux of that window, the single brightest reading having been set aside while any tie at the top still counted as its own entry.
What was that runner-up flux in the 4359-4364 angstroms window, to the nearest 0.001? 6.883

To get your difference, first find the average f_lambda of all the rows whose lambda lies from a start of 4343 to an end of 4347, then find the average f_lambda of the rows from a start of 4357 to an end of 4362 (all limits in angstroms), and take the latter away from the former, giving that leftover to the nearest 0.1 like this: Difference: 0.0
